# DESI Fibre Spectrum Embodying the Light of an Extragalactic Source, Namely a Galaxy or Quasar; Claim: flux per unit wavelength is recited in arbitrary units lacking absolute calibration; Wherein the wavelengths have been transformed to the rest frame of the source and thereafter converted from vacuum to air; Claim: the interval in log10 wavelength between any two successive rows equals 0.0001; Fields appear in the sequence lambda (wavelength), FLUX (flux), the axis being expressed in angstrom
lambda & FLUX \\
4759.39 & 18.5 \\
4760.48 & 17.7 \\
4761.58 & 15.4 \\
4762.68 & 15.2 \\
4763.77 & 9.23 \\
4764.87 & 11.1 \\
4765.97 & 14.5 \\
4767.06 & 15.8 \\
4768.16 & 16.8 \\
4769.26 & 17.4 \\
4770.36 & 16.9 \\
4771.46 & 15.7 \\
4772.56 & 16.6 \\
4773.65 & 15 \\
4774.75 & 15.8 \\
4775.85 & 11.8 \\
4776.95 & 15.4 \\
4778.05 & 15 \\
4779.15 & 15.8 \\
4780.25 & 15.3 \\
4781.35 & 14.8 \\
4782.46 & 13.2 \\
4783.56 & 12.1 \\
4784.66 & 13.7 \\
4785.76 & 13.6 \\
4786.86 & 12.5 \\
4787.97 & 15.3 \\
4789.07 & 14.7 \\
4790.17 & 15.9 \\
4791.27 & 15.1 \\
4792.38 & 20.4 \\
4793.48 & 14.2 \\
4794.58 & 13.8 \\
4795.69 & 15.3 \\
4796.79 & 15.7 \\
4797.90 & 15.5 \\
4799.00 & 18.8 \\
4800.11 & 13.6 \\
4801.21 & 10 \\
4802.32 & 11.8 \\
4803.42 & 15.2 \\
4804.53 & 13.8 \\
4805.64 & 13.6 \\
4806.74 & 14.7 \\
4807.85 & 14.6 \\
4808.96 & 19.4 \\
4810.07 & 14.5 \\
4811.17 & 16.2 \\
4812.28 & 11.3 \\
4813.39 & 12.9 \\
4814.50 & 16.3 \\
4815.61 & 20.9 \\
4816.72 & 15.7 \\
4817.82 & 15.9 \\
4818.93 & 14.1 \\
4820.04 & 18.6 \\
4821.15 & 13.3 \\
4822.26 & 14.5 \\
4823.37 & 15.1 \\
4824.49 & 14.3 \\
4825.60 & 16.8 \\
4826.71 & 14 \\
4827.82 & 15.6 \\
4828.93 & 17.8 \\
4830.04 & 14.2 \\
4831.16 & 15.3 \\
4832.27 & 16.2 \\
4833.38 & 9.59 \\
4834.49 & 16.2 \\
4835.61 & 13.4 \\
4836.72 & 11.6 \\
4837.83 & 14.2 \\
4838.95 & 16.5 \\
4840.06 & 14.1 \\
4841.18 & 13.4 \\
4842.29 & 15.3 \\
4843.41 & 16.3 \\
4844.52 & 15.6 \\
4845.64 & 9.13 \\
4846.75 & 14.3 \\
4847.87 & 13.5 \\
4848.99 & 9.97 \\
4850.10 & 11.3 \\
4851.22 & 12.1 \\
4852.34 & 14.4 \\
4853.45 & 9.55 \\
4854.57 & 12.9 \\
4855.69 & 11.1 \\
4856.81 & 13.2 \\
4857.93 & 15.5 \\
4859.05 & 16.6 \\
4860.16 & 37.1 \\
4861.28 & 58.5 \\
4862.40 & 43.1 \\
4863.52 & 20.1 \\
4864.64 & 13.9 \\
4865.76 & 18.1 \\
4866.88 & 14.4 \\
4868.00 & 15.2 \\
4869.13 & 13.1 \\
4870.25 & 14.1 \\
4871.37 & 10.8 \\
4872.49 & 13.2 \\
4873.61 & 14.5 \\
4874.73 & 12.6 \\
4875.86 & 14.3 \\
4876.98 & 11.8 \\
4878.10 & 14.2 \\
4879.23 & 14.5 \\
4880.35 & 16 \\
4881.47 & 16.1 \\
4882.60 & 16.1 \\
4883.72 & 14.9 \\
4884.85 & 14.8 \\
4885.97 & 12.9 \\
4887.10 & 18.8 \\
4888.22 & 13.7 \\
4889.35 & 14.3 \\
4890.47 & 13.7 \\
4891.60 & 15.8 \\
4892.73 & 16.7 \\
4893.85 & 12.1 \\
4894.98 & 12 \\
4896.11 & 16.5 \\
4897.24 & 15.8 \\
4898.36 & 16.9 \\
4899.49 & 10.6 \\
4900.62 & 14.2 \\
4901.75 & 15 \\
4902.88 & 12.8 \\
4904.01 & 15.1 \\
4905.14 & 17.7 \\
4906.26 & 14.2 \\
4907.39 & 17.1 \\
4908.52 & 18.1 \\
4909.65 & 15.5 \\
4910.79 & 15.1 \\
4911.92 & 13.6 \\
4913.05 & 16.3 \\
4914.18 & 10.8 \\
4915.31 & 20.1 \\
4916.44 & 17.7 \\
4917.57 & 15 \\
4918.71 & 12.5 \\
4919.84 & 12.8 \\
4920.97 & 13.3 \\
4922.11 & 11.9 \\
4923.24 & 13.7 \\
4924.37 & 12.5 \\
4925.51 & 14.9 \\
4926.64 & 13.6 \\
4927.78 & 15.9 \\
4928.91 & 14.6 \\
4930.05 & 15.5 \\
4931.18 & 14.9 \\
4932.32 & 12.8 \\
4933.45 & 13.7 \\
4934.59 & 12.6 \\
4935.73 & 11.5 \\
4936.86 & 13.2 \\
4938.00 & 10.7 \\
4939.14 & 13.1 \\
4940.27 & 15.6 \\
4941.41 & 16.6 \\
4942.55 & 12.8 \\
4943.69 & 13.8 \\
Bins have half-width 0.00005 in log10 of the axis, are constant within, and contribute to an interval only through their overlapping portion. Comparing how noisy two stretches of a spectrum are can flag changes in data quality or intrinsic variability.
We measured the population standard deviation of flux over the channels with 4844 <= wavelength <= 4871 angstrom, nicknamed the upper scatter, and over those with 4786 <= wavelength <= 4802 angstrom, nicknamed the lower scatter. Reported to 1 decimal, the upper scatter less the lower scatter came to 9.1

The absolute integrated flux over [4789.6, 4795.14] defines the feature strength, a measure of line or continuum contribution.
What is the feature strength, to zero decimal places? 88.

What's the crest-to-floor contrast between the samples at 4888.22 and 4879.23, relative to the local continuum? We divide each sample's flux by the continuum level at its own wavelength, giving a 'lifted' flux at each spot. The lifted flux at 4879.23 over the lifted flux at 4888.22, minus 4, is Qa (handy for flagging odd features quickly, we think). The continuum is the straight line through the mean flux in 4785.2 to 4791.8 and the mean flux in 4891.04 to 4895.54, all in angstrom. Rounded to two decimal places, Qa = -2.94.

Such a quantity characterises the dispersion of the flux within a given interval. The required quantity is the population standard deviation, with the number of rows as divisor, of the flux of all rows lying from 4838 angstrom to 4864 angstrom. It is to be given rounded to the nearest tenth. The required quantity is 11.7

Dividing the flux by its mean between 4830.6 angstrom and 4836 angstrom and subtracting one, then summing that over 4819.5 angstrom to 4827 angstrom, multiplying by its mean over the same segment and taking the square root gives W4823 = 0.20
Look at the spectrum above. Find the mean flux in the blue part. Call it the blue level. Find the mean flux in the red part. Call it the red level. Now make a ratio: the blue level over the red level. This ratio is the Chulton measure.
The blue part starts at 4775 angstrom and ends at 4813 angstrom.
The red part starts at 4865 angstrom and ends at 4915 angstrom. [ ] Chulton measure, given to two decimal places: 1.00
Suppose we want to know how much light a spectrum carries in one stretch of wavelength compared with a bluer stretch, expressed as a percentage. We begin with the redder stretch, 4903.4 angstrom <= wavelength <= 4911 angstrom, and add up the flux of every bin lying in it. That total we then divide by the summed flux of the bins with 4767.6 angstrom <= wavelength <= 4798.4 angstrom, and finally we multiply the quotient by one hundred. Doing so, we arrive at 27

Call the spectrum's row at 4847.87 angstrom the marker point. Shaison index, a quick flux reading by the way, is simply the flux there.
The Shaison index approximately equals 13.5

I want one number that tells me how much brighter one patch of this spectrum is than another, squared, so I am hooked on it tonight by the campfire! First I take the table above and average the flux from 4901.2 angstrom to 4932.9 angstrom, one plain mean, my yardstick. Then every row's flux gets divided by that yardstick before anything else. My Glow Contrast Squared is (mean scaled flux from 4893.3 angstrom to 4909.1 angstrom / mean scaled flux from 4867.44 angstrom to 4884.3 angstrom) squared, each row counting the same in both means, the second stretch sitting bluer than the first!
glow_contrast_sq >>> 1.11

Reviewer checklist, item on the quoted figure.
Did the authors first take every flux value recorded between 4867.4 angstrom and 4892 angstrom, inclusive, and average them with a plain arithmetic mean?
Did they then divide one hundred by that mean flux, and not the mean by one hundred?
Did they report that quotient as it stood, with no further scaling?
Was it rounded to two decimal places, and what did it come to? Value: 6.98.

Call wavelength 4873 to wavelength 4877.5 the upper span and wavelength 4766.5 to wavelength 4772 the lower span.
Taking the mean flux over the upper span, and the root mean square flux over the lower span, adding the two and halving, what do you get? 14.9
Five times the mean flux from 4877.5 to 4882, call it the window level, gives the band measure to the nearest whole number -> 76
